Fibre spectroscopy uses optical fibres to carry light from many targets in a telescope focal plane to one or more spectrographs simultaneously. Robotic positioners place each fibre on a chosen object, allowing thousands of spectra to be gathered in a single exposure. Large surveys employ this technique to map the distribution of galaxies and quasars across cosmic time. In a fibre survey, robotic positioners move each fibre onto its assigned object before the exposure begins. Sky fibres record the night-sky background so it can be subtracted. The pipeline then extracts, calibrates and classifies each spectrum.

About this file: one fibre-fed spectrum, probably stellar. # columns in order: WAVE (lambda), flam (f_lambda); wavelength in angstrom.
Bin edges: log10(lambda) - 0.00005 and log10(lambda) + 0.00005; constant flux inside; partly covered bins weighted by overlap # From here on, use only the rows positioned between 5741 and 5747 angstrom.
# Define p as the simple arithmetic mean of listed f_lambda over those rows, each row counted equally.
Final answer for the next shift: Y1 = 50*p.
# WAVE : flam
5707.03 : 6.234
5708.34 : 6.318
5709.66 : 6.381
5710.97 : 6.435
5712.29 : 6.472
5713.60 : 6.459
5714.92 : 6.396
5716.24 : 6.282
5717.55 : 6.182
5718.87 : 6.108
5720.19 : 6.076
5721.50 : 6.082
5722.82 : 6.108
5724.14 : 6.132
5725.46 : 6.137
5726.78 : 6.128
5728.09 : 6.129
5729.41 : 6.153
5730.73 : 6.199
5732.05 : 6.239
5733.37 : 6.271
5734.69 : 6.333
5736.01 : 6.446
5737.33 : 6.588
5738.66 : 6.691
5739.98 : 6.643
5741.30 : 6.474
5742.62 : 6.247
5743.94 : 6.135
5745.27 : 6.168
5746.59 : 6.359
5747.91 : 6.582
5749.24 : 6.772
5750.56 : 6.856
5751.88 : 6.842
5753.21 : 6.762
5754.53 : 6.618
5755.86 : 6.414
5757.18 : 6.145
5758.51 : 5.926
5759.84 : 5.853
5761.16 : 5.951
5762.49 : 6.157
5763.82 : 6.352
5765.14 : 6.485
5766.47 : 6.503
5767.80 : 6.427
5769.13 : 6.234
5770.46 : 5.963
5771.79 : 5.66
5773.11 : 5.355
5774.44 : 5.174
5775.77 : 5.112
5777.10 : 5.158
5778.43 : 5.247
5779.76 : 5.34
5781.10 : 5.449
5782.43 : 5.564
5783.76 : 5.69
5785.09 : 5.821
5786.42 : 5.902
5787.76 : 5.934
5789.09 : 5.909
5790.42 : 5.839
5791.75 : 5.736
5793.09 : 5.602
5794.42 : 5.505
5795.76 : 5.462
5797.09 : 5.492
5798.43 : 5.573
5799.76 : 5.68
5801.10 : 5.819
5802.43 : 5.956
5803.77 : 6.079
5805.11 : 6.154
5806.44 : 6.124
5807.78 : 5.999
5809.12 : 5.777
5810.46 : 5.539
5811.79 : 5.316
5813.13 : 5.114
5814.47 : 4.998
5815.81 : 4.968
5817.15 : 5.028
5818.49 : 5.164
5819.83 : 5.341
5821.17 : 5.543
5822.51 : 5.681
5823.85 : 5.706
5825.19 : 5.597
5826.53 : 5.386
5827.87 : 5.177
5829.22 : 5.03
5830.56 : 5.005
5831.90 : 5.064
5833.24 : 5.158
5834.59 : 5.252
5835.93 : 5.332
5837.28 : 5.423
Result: 314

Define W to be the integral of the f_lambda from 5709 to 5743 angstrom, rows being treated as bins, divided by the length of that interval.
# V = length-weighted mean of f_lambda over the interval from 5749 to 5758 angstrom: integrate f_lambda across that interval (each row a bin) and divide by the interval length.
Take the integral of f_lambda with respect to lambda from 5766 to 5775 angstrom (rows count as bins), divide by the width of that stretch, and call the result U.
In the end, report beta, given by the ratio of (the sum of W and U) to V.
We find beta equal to 1.84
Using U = 5.90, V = 6.6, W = 6.30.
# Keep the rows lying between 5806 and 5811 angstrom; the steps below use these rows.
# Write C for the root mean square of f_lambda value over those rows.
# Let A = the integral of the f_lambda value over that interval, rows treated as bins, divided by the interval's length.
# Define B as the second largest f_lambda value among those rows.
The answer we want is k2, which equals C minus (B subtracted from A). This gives 6.02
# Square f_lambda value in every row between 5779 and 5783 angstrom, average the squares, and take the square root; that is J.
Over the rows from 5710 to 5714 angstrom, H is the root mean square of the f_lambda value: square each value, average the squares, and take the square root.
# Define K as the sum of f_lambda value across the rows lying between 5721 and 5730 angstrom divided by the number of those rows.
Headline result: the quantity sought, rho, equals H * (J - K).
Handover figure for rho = -4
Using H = 6.5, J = 5.45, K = 6.1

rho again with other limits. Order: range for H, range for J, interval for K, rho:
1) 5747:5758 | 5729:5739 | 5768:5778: 6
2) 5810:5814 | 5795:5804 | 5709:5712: -4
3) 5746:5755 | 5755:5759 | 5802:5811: 1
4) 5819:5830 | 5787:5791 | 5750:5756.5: -4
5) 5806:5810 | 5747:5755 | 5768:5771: 4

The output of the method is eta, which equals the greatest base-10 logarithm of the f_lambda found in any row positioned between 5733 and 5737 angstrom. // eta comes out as 0.81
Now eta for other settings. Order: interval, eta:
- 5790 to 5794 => 0.77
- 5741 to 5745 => 0.81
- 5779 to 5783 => 0.75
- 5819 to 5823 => 0.75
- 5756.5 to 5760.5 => 0.79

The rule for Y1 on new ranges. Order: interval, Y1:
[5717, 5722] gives 306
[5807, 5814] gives 277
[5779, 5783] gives 273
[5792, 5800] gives 278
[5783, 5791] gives 292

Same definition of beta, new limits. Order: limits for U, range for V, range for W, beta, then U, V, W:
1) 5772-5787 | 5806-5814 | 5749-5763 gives 2.11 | 5.44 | 5.6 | 6.38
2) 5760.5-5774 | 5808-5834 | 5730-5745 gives 2.35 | 6.09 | 5.3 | 6.38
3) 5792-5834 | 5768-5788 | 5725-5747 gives 2.11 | 5.49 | 5.6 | 6.32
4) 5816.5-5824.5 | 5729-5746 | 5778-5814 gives 1.75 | 5.41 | 6.4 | 5.69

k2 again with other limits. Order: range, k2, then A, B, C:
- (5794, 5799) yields 5.51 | 5.50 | 5.505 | 5.5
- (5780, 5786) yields 5.70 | 5.62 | 5.69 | 5.6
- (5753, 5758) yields 6.66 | 6.44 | 6.618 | 6.5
